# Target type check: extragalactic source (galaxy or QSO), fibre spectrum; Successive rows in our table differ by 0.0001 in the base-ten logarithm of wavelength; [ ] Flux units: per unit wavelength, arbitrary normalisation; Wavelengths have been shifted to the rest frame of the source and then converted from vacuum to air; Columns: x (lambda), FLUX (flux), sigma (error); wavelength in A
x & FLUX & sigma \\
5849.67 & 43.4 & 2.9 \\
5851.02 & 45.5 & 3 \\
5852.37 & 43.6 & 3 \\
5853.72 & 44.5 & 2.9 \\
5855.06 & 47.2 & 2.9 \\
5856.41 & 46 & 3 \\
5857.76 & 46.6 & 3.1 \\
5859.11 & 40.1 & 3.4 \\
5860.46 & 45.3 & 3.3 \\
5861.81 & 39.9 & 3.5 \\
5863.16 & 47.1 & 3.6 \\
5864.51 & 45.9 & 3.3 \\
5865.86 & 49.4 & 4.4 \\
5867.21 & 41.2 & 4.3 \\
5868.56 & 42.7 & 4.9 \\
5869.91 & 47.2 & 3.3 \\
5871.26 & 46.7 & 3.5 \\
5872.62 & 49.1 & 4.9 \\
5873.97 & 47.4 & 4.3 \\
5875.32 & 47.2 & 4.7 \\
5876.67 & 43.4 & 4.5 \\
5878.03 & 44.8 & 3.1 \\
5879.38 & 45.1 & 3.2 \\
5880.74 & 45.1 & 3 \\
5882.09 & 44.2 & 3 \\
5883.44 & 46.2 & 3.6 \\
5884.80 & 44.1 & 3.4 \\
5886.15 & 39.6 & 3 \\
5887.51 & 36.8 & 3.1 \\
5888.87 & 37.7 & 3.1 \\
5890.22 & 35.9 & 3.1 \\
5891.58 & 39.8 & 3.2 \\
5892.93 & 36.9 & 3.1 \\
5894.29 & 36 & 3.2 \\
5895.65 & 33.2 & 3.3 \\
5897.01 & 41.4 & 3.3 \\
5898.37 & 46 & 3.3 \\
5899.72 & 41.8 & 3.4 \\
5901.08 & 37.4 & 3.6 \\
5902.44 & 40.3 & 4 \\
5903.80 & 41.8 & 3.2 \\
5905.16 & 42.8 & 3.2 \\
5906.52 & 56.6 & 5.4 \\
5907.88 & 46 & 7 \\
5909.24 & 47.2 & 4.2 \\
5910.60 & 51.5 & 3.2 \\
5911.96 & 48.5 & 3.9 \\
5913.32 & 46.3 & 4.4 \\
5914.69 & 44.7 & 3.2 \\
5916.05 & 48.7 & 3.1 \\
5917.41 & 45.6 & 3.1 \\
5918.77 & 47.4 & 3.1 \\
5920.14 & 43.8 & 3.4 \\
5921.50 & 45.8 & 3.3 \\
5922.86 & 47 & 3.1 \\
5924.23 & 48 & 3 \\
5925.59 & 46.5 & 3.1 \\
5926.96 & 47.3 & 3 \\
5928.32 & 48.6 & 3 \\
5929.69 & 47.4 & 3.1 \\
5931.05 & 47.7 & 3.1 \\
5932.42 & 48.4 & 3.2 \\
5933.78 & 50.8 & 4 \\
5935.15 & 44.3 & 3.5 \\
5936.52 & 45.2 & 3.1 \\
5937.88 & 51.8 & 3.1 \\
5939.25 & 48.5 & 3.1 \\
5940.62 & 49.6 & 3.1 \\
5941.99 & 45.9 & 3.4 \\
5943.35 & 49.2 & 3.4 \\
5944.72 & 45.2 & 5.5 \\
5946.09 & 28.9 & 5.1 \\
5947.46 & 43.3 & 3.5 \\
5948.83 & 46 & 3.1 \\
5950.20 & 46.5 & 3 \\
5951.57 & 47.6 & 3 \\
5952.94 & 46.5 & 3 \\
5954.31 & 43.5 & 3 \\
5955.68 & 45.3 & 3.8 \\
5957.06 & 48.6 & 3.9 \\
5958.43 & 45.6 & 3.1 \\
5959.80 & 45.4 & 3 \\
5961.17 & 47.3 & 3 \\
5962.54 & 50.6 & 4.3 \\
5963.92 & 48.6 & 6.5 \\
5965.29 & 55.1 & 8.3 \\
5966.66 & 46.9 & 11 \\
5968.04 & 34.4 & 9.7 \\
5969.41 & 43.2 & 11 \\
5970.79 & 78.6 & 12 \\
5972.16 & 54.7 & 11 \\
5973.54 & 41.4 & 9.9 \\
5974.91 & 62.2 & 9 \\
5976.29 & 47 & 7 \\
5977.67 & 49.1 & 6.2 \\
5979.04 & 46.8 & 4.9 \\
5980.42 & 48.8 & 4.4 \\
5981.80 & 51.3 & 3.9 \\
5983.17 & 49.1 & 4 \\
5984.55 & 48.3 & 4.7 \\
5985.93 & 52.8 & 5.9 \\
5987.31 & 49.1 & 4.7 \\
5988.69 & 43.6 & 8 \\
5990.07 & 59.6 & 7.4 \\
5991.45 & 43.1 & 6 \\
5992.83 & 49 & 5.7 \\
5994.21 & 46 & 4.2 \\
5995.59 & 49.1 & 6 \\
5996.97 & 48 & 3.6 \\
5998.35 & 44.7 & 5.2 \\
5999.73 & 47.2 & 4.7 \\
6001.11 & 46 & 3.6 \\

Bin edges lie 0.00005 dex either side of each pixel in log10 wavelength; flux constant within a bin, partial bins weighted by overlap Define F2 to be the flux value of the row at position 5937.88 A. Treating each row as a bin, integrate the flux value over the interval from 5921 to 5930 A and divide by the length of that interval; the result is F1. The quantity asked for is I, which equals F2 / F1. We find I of 1.10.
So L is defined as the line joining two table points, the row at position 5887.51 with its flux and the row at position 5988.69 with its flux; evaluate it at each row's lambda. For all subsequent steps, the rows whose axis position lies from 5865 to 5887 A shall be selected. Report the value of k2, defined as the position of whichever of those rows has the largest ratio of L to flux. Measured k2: 5886.15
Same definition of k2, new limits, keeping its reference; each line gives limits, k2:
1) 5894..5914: 5895.65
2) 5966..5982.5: 5968.04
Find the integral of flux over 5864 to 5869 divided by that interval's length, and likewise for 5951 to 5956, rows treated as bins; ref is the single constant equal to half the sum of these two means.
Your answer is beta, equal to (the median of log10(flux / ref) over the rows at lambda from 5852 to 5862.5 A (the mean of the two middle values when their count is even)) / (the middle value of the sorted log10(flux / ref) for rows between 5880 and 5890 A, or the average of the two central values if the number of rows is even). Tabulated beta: 0.3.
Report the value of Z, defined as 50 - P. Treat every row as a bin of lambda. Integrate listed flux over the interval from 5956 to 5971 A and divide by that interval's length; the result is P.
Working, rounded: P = 48.4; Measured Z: 2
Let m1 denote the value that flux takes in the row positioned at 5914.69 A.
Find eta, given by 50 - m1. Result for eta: 5.3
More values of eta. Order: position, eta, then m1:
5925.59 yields 3.5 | 46.5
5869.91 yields 2.8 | 47.2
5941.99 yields 4.1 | 45.9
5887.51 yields 13.2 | 36.8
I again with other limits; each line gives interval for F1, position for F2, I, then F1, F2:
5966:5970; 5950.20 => 1.12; 41.4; 46.5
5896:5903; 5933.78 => 1.24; 41.0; 50.8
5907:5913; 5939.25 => 1.00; 48.5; 48.5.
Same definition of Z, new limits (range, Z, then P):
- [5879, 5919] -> 7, 43.1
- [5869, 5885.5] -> 4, 45.8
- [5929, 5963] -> 4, 46.3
